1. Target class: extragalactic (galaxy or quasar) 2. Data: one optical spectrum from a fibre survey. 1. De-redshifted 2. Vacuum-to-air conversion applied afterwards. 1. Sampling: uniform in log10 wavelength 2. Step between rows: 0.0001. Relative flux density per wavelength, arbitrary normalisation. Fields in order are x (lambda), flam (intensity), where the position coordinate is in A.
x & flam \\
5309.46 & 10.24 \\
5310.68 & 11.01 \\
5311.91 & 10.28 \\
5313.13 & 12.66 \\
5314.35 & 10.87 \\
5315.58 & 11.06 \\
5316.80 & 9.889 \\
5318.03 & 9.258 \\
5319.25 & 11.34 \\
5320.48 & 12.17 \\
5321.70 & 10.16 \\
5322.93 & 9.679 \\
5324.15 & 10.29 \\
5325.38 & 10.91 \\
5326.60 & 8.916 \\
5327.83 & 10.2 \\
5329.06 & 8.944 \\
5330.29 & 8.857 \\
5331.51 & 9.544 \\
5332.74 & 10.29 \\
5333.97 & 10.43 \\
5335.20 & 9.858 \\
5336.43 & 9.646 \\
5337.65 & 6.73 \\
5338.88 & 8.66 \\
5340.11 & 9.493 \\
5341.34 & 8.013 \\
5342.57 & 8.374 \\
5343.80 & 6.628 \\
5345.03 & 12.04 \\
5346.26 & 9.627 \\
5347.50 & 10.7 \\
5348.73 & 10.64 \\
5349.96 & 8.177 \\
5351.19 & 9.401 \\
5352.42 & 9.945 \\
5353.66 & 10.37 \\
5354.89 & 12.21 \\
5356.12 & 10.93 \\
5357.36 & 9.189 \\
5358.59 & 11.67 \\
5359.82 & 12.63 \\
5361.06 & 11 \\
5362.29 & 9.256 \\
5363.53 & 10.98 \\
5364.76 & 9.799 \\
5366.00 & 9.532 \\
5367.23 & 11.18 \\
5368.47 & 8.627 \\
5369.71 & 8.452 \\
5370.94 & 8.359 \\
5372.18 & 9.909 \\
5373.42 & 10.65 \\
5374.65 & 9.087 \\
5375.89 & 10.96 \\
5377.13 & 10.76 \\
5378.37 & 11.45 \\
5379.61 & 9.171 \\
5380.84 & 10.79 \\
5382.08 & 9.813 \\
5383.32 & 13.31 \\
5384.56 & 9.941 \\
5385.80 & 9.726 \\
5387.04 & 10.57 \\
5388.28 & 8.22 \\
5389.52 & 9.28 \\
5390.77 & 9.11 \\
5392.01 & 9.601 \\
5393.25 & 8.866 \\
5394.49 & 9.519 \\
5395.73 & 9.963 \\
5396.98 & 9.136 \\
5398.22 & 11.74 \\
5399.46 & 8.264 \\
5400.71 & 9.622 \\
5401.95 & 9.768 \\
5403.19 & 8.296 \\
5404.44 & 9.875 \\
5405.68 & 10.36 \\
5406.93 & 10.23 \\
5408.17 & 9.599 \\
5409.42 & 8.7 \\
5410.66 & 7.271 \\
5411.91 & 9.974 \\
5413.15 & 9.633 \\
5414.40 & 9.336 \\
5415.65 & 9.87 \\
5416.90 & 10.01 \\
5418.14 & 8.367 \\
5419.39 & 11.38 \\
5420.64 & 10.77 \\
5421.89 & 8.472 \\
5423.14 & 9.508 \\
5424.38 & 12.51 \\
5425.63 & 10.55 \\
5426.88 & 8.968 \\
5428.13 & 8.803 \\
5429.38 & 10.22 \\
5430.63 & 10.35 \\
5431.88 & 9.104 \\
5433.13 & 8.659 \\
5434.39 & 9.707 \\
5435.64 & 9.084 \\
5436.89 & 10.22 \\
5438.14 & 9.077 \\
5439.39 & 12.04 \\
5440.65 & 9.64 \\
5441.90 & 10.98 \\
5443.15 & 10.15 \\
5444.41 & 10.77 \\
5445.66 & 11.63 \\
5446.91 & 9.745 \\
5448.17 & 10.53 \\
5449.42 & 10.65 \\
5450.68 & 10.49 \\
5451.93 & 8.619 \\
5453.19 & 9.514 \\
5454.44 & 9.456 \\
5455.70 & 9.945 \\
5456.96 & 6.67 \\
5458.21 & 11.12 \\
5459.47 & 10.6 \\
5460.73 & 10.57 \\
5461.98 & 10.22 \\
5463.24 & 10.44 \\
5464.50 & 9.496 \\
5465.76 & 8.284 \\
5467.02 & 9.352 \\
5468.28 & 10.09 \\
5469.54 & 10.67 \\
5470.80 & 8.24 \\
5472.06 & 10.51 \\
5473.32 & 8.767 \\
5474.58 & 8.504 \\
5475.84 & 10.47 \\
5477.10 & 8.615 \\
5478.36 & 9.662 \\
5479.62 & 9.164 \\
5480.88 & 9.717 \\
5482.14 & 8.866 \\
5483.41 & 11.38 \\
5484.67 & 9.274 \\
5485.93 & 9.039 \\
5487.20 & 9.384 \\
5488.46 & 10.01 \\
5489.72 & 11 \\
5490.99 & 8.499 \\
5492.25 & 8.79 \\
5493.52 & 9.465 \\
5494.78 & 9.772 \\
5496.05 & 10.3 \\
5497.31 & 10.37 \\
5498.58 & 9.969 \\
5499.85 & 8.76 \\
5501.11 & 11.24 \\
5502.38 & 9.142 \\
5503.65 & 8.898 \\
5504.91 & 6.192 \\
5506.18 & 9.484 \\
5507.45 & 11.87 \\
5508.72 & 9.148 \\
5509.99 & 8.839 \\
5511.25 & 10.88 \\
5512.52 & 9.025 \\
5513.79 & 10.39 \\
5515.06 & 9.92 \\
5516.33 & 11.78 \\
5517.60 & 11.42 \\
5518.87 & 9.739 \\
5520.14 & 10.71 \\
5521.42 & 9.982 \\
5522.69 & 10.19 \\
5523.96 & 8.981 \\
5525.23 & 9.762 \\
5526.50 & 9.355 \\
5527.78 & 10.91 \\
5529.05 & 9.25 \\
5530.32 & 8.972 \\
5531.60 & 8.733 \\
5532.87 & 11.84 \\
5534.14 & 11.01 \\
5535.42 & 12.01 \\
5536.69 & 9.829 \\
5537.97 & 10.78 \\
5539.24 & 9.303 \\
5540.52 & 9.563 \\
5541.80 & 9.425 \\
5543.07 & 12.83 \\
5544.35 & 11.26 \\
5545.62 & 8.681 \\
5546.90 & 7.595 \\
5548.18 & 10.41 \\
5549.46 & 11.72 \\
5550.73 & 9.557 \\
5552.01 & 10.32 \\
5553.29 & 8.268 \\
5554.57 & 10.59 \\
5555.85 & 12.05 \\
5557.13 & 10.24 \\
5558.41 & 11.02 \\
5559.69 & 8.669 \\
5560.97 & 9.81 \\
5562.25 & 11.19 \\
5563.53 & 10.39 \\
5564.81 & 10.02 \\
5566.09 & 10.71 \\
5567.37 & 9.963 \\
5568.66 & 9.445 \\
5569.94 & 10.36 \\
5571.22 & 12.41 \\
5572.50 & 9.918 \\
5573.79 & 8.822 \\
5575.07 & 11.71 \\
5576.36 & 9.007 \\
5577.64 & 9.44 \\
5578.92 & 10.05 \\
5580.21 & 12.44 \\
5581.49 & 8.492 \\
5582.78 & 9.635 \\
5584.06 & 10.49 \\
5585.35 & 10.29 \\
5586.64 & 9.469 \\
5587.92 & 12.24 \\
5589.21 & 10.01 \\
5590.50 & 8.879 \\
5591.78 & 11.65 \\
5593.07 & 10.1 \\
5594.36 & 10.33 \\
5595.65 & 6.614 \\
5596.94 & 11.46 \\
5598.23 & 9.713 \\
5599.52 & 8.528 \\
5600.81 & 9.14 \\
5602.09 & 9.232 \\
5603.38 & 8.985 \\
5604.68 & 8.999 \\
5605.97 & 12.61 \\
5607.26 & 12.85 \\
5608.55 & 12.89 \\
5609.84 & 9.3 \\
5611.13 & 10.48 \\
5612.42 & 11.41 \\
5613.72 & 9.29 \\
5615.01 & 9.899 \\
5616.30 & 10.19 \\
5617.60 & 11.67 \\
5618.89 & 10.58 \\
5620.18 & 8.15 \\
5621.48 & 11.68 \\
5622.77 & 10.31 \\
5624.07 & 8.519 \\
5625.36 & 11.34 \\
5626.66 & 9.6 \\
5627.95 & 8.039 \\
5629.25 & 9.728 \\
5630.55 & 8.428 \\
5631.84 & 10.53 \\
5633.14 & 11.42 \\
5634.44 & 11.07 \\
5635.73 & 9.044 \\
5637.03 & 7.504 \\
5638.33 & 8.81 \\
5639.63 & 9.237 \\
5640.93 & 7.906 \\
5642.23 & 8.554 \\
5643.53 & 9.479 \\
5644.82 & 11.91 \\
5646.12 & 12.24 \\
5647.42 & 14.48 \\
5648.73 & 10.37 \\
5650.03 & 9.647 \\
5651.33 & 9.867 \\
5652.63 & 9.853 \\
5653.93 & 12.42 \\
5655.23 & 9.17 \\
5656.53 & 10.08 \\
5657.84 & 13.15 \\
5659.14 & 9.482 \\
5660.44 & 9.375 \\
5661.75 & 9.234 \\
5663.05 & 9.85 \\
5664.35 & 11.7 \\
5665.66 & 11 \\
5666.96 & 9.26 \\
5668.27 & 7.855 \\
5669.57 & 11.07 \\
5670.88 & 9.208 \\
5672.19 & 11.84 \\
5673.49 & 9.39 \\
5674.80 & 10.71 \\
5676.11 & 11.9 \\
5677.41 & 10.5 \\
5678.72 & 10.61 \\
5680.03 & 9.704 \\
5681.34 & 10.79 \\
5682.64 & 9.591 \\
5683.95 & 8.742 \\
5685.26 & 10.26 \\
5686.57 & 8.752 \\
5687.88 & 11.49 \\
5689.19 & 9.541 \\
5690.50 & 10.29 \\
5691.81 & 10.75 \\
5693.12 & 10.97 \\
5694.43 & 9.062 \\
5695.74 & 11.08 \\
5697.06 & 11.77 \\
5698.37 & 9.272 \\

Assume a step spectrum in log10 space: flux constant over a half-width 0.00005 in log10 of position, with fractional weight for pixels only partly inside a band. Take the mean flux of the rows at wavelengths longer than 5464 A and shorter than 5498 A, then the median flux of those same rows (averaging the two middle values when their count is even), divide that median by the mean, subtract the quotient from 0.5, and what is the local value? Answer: -0.492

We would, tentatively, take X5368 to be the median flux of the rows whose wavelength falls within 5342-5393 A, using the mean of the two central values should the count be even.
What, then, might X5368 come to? 9.9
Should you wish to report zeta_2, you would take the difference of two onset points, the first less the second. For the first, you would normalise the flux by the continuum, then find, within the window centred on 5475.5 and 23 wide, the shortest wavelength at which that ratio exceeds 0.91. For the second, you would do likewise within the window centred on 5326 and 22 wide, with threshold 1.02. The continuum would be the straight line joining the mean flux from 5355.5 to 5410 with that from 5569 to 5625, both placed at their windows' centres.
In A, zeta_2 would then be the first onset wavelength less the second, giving 148.9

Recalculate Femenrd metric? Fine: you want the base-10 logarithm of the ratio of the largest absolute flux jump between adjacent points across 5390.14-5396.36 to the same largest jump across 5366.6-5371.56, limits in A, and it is -0.5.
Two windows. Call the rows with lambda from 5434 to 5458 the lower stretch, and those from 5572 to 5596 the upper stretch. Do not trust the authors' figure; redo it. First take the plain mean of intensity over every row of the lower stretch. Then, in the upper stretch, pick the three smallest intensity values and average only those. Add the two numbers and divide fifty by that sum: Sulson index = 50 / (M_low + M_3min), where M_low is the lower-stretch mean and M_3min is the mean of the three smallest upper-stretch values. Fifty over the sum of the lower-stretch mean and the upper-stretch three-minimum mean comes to 2.79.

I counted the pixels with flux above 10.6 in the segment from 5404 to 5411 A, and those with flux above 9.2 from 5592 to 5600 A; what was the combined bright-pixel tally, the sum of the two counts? 4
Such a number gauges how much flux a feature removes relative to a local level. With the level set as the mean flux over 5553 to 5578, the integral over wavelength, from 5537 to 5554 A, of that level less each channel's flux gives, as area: 4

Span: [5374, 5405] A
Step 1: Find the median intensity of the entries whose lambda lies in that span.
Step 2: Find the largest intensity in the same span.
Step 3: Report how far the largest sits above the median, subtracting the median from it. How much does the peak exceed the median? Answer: 3.58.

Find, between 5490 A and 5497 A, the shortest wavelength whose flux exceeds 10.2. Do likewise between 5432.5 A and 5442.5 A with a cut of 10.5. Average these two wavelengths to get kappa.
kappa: 5467.7 A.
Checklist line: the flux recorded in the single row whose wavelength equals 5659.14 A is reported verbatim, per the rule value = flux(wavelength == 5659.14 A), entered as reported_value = 9.482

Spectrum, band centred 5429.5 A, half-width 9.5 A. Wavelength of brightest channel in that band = 5424.38 A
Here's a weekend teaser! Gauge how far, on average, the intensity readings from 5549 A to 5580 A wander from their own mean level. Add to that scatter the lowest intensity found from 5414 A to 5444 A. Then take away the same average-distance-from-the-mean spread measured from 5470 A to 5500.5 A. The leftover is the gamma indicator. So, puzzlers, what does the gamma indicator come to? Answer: 8.5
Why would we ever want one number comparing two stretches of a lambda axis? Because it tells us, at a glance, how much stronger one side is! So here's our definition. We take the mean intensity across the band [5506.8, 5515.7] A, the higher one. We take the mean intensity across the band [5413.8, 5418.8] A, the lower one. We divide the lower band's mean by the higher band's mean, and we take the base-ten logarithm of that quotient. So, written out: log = -0.03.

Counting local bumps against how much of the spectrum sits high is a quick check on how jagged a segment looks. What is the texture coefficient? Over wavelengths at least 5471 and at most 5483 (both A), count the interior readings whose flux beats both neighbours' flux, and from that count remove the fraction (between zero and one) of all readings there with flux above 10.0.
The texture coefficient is 2.8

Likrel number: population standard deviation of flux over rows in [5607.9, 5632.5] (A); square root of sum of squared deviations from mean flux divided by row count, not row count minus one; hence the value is 1.29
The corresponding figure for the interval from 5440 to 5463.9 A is 1.05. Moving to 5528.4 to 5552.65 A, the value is 1.33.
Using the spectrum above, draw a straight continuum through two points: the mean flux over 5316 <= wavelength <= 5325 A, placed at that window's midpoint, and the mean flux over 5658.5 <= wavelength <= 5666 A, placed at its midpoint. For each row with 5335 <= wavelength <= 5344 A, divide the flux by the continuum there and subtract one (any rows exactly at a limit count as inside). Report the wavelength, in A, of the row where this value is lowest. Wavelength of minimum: 5343.80 A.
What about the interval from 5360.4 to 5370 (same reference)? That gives 5369.71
